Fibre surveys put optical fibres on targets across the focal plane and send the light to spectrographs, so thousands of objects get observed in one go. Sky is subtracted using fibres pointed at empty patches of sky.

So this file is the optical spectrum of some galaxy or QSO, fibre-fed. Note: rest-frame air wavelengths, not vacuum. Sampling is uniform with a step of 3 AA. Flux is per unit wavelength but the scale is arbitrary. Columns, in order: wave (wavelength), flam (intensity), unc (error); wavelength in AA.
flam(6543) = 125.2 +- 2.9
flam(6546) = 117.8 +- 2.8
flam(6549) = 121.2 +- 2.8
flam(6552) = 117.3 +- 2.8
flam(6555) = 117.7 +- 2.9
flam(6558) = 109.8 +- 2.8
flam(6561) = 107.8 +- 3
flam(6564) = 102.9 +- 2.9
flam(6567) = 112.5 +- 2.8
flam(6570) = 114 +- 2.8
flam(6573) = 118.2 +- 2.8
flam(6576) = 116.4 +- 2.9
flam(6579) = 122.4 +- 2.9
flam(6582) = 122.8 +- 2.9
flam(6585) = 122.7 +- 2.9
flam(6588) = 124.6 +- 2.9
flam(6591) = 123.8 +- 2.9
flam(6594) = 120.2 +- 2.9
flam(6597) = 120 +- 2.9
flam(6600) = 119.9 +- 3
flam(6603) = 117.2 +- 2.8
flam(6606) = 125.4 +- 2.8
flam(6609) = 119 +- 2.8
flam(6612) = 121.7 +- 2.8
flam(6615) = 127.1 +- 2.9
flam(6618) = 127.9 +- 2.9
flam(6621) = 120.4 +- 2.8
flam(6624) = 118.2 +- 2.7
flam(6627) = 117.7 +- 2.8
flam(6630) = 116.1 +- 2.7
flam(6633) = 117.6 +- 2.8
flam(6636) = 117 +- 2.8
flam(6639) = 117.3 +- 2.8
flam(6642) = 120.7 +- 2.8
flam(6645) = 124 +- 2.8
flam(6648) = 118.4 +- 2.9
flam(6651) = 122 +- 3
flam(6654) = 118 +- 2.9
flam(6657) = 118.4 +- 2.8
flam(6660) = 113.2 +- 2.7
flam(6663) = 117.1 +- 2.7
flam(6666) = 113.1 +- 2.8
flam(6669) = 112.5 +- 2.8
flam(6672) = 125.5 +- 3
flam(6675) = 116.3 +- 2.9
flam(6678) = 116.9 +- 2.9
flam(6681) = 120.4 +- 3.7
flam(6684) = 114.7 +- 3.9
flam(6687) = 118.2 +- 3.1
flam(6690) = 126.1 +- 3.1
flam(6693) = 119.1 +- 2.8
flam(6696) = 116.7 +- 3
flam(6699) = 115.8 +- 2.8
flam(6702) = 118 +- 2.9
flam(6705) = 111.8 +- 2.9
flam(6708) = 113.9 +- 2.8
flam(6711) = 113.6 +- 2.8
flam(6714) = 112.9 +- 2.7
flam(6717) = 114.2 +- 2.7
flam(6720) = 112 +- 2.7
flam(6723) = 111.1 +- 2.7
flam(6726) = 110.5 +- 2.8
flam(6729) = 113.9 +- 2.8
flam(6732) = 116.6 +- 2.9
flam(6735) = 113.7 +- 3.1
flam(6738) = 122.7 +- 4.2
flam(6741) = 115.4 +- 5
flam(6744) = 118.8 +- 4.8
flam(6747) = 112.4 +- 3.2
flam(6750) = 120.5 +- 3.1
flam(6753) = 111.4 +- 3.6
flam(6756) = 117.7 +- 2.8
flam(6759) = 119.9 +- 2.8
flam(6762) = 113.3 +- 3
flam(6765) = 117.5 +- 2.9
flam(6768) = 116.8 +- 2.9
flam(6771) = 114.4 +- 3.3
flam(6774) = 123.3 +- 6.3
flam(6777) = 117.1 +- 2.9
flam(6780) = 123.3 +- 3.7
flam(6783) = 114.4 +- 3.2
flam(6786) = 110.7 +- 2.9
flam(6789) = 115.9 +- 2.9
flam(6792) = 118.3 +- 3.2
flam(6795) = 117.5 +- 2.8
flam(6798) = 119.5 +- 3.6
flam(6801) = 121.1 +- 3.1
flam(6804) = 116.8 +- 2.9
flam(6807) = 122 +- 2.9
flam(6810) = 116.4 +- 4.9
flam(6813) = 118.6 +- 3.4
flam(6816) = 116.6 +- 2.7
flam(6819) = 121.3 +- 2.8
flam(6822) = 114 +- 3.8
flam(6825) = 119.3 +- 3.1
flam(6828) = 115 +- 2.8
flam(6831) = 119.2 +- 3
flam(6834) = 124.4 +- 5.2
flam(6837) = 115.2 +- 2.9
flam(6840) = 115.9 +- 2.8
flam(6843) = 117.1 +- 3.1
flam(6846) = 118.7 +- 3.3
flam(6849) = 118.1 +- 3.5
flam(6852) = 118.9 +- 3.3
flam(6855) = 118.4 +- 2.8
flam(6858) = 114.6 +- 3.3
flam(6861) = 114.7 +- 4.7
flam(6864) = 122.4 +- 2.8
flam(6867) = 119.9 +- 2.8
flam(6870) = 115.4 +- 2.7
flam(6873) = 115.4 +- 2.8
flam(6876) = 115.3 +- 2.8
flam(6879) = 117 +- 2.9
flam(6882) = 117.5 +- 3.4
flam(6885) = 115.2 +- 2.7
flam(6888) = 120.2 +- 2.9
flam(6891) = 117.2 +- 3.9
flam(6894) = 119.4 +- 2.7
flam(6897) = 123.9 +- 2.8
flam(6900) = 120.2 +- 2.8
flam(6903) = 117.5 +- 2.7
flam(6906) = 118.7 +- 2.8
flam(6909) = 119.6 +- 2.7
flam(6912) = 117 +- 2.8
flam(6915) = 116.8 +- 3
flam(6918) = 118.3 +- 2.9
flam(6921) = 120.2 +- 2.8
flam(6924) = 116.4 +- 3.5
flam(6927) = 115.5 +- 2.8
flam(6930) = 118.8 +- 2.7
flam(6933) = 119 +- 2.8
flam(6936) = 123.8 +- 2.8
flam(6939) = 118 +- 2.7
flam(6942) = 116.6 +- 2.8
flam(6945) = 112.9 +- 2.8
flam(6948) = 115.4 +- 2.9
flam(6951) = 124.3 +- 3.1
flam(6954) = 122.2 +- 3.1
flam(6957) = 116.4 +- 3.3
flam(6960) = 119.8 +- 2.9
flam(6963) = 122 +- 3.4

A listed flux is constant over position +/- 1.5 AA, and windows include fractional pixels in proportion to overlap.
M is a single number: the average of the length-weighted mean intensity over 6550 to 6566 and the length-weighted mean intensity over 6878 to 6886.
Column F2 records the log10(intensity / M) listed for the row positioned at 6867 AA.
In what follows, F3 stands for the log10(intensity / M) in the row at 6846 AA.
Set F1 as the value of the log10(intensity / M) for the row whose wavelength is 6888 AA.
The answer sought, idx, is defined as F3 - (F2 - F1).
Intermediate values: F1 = 0.023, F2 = 0.022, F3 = 0.017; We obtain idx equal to 0.018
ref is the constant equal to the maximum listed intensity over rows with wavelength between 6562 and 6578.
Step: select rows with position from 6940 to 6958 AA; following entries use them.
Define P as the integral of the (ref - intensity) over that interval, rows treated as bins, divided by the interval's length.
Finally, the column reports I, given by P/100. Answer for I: 0.0019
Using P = 0.19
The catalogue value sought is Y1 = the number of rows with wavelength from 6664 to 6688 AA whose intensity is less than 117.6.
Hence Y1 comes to 5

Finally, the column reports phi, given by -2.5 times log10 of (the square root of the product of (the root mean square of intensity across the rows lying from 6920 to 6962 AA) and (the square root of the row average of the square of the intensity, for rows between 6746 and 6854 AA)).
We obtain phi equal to -5.181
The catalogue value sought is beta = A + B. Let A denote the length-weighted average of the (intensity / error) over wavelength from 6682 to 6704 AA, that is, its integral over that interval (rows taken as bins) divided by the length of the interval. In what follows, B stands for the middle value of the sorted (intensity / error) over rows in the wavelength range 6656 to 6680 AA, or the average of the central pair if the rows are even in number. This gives 80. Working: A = 38.7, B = 41.1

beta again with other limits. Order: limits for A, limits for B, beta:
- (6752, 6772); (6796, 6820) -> 78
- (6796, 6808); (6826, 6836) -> 78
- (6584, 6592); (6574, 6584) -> 85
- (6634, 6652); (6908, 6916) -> 84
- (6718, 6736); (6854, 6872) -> 83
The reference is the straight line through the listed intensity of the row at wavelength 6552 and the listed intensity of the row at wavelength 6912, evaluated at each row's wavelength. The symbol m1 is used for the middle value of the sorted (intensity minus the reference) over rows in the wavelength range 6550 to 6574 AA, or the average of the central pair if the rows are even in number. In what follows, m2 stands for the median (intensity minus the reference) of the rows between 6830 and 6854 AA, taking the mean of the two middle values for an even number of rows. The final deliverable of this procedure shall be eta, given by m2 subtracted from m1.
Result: -5.4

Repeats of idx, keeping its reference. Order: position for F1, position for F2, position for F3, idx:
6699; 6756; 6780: 0.027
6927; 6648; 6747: -0.017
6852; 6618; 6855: -0.015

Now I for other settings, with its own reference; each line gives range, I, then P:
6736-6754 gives 0.0127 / 1.27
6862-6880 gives 0.0070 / 0.70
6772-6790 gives 0.0079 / 0.79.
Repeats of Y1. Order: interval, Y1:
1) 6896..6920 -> 3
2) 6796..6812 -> 2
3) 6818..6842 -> 4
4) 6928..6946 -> 2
